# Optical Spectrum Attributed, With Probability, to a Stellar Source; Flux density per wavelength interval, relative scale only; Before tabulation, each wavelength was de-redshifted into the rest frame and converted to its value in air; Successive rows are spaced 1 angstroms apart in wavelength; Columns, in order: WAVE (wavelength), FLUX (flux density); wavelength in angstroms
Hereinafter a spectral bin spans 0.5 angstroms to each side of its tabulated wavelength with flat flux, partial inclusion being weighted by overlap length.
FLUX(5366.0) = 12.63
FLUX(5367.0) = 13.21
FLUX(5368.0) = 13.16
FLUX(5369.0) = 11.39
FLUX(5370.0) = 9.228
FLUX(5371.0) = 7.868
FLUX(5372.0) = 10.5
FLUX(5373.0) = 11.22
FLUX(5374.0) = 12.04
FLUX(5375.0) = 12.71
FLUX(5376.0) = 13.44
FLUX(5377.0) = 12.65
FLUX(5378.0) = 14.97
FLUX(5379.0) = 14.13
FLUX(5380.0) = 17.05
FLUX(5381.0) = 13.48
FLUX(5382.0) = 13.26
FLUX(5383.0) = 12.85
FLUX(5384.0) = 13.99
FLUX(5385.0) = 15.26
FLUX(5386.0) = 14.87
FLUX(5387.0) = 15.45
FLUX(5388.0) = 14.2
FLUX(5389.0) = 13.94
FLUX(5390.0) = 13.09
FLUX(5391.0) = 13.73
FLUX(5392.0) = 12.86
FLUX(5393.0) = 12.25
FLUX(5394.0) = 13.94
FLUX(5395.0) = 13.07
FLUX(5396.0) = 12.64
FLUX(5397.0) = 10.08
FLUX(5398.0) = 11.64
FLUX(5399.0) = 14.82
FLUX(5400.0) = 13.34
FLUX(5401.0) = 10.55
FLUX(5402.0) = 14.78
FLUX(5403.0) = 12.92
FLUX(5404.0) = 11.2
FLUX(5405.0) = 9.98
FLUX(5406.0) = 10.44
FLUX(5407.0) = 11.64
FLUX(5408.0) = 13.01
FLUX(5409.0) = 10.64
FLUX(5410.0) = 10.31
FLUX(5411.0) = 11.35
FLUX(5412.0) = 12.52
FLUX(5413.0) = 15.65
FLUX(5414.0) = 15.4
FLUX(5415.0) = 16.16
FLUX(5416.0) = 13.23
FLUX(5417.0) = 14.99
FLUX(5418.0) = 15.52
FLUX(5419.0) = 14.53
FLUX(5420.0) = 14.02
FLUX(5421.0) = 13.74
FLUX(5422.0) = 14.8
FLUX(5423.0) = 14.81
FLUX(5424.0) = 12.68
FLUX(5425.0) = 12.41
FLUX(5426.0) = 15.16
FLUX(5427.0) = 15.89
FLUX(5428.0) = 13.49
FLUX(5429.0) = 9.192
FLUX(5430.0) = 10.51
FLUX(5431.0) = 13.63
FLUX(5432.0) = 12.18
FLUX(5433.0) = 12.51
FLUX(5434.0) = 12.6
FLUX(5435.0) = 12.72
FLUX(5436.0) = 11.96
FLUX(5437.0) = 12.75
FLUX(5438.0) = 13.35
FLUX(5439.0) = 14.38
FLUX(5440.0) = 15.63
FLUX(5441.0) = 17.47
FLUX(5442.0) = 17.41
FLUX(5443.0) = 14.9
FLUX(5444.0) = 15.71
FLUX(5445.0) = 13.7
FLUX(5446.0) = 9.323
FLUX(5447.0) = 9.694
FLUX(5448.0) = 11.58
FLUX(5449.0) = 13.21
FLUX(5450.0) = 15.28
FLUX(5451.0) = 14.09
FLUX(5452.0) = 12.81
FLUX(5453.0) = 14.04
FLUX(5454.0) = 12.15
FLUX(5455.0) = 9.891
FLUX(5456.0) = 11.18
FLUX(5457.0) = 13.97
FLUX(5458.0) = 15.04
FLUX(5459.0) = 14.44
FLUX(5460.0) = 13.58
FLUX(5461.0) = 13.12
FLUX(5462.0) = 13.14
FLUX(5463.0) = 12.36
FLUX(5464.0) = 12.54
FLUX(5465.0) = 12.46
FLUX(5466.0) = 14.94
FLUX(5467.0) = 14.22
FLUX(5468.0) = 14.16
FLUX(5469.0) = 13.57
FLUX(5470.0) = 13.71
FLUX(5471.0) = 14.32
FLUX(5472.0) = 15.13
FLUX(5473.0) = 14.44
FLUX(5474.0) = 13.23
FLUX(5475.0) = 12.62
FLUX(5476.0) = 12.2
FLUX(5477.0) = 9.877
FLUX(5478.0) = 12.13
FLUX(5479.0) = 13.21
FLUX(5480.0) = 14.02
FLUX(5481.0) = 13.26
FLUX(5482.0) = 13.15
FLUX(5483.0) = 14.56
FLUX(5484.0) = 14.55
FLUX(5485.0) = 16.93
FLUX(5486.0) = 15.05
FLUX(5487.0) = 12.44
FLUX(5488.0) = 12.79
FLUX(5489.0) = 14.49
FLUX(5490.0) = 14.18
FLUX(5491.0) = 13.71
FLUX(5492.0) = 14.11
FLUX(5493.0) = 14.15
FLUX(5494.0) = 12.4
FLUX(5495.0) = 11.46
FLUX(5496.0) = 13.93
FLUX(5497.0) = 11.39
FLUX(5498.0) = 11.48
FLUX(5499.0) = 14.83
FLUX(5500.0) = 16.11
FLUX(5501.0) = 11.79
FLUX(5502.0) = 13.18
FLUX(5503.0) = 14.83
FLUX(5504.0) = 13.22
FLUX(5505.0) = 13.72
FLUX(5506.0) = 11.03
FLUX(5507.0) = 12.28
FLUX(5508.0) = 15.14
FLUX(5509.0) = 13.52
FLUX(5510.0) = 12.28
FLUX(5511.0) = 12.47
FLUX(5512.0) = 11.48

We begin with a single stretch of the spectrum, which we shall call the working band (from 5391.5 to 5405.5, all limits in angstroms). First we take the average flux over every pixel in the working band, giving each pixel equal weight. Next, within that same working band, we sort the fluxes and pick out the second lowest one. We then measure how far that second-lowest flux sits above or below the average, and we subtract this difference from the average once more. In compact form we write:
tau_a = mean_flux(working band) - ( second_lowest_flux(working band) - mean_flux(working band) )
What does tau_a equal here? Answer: 14.8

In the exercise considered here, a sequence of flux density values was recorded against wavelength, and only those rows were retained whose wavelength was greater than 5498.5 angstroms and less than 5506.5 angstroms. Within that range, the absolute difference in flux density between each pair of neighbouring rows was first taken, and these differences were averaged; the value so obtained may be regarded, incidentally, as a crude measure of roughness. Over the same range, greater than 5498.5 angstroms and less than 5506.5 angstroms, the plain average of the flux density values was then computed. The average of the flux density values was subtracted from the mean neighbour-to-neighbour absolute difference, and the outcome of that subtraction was -11.7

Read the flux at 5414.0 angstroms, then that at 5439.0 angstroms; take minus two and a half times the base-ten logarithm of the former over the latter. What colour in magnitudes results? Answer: -0.074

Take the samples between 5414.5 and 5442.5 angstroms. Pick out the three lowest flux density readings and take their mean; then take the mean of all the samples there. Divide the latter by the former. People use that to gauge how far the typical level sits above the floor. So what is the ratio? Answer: 1.312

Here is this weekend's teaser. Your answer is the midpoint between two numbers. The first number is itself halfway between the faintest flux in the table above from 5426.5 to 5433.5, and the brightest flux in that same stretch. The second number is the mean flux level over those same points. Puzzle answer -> 12.5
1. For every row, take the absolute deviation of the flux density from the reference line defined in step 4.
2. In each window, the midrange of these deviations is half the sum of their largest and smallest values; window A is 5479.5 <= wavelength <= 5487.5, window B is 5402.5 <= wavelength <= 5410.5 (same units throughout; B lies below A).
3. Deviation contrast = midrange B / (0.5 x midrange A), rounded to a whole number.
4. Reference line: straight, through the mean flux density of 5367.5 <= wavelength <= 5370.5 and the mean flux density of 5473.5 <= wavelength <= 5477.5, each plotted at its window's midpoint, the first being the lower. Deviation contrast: 1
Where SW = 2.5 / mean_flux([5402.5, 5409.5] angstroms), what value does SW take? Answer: 0.219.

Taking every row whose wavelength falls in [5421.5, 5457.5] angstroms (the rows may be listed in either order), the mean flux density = 13.3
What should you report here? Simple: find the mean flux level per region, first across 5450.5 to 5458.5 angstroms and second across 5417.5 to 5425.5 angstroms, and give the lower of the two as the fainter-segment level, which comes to 12.9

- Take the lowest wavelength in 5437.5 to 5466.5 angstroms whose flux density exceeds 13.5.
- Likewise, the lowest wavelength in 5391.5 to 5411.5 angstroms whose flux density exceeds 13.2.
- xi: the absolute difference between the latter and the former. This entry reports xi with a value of 45 angstroms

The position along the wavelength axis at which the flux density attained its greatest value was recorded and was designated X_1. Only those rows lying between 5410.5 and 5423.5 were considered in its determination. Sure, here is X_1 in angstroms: 5415.0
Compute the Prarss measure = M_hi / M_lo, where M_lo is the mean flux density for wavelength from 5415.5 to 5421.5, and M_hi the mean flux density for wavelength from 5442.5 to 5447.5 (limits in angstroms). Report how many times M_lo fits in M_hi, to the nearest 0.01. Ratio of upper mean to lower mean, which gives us 0.88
